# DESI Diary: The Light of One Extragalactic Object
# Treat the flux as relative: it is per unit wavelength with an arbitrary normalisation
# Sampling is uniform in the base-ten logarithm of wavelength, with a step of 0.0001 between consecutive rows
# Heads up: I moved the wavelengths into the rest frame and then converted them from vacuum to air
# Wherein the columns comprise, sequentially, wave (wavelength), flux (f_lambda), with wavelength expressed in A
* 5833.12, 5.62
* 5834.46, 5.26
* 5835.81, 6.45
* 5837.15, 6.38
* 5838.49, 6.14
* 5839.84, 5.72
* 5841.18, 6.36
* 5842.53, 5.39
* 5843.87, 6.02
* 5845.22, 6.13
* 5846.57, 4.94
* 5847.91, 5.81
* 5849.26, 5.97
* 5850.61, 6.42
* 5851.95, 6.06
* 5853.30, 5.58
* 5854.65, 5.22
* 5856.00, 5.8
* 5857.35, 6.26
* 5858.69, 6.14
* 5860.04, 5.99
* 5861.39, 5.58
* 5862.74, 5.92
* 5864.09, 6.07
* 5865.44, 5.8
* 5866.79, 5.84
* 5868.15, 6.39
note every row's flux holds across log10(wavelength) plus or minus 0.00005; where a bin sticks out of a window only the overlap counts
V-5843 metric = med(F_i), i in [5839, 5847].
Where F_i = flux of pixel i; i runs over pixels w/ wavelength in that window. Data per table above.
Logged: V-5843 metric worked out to 5.87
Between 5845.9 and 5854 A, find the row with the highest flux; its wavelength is 5850.61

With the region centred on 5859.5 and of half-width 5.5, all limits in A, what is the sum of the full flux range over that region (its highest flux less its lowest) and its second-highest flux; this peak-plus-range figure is 7.18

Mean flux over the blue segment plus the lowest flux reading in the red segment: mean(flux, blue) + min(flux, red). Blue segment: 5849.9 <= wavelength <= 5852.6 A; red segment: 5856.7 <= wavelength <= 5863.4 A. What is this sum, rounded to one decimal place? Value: 11.8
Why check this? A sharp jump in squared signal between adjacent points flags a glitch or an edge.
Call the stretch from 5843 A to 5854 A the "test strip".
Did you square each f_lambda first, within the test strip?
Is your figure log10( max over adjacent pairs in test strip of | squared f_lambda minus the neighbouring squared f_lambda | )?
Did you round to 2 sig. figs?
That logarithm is 1.1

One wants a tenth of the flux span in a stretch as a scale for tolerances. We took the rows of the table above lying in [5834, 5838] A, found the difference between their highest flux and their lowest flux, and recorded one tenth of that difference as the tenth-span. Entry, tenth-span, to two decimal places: 0.12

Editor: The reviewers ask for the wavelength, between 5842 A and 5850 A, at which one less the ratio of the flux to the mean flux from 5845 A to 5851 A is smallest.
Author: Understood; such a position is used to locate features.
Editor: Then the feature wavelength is 5845.22 A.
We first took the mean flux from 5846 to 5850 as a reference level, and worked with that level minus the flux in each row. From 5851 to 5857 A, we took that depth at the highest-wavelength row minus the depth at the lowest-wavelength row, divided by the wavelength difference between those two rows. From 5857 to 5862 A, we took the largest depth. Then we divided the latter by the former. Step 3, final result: 0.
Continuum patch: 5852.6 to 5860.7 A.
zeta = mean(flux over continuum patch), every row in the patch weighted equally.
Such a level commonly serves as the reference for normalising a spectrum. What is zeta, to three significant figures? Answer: 5.83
